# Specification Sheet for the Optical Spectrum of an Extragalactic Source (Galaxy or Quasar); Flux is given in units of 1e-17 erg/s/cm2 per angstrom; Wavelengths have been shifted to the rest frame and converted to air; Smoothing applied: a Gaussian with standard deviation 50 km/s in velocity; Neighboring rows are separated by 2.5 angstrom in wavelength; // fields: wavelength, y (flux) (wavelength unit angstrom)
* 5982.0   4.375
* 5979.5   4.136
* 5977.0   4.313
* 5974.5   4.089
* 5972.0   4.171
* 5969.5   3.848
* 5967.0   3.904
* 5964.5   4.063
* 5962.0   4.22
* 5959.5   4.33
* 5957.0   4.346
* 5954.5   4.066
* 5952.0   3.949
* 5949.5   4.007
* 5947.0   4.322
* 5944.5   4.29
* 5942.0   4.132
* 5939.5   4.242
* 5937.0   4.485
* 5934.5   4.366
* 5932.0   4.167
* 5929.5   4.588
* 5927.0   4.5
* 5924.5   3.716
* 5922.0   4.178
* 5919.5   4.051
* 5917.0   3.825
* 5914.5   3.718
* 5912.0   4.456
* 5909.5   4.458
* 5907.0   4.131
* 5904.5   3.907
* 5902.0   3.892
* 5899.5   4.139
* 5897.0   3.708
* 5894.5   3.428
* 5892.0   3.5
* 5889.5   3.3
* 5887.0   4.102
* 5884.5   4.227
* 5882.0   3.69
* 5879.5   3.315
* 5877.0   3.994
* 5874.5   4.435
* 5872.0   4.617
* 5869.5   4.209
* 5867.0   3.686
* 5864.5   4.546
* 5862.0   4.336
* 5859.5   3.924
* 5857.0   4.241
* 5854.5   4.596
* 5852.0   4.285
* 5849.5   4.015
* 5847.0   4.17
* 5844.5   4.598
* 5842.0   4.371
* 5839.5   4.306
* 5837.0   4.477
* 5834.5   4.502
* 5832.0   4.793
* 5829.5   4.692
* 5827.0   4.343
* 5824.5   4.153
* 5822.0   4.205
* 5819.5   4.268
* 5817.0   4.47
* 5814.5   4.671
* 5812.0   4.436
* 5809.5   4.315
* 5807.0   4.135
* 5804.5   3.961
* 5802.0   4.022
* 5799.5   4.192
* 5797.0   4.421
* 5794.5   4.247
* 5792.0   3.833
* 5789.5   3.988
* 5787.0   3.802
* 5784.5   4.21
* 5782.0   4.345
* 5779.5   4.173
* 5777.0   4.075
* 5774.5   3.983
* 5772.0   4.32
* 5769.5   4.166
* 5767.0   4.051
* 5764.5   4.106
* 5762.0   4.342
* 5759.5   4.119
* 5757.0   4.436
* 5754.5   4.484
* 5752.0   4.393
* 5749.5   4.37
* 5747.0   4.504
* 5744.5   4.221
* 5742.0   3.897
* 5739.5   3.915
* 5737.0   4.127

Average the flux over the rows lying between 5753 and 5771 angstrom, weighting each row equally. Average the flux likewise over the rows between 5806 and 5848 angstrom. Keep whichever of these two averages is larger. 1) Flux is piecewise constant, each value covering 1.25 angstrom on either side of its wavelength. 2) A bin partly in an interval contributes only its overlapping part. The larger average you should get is 4.41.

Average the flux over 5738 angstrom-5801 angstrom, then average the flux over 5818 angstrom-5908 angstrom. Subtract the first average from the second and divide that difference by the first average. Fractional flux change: -0.010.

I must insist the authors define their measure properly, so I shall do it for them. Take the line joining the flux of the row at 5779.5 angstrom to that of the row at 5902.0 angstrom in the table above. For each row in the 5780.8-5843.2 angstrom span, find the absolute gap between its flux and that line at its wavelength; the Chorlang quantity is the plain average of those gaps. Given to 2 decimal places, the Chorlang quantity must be 0.27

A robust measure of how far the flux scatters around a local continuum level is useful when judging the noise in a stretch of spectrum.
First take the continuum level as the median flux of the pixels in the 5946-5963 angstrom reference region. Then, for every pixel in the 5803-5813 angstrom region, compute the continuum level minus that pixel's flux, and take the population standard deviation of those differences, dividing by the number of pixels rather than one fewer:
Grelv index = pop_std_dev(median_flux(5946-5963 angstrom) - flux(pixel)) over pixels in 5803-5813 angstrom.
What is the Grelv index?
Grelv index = 0.18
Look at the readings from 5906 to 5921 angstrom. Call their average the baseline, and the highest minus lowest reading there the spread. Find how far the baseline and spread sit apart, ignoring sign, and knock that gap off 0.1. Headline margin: -3.27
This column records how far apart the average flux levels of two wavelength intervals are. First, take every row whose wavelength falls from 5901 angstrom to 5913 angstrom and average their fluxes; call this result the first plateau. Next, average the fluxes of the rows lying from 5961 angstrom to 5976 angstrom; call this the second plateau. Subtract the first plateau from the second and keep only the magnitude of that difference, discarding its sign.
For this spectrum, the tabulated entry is 0.12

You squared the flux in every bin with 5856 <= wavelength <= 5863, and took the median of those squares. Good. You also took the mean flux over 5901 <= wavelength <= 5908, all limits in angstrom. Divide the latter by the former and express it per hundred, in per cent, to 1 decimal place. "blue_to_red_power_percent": 22.1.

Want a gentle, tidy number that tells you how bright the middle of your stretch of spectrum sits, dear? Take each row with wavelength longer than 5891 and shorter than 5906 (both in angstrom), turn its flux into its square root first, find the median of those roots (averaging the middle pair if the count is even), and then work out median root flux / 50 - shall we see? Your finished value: 0.0390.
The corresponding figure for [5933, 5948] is 0.0415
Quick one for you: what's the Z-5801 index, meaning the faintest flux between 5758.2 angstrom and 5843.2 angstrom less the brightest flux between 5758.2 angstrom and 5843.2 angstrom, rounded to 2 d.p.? -0.99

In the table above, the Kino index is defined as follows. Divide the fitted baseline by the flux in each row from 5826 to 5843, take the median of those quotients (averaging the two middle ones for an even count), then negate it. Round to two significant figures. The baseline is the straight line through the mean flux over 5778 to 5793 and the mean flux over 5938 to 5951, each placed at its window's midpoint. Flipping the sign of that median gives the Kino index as -0.92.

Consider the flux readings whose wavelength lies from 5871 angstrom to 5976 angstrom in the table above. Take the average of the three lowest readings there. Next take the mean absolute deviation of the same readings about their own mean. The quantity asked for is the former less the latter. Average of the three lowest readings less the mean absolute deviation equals 3.09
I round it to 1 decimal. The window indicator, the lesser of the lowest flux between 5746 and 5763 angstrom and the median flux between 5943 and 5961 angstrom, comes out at 4.1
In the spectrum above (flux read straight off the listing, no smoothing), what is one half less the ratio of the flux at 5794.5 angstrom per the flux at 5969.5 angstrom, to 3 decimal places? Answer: -0.604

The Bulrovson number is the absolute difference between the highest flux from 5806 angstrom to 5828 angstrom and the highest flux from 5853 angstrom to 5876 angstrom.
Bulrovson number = 0.05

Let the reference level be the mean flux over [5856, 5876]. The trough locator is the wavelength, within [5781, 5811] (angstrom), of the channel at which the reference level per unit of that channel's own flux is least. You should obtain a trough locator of 5797.0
